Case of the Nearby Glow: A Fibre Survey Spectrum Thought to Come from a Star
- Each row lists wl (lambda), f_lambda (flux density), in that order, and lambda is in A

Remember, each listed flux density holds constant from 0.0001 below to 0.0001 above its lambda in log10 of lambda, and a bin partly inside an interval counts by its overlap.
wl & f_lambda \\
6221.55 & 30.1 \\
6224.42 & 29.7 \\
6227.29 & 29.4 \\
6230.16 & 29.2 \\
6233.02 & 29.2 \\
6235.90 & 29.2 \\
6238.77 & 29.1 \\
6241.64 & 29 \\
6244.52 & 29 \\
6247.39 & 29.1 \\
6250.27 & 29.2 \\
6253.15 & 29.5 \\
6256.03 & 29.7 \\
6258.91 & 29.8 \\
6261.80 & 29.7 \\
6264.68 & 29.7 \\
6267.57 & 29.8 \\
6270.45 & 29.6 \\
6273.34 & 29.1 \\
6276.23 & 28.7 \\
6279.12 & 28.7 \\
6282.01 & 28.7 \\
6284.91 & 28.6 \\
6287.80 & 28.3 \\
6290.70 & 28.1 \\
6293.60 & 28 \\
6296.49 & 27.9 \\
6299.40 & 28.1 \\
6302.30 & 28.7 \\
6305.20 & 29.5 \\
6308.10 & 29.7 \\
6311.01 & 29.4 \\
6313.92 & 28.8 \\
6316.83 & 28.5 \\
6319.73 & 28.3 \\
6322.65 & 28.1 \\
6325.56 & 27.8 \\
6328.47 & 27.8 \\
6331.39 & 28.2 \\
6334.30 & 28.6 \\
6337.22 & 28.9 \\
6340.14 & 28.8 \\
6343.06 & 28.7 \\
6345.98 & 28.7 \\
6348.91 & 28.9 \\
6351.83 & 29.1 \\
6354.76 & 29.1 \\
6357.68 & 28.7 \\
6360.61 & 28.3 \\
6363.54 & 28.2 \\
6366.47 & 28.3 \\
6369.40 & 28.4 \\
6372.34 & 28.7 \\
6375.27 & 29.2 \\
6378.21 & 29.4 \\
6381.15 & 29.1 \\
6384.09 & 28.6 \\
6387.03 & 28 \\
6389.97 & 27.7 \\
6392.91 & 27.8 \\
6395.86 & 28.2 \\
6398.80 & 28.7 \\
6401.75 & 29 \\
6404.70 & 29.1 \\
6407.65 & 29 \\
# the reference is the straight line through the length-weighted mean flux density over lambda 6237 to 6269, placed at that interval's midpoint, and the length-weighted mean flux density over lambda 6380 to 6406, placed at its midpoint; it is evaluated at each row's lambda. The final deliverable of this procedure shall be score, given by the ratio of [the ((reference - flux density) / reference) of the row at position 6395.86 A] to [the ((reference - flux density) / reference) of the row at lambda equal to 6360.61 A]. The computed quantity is 0.6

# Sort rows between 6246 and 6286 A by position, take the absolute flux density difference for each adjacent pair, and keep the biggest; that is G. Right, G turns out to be 0.5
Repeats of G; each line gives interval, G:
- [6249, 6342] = 0.8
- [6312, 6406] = 0.6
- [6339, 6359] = 0.4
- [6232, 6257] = 0.3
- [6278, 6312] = 0.8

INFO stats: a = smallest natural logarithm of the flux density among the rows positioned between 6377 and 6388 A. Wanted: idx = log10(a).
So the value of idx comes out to 0.523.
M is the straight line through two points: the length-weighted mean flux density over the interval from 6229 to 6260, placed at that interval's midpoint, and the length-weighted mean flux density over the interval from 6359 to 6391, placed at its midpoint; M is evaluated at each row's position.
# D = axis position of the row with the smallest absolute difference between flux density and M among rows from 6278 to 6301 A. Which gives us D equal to 6282.01 A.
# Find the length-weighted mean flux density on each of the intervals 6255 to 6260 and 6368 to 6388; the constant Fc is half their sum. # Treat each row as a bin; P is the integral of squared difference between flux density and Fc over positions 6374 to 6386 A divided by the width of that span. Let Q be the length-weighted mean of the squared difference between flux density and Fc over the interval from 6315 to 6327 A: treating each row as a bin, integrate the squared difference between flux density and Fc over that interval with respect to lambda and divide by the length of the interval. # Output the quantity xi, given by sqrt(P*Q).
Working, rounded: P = 0.18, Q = 1.24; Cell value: 0.5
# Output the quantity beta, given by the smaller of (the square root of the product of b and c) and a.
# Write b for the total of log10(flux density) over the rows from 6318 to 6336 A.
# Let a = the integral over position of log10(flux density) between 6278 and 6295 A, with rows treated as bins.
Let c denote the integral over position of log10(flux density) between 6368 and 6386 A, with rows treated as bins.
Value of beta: 15.1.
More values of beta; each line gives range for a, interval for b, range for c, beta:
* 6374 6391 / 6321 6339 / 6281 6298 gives 14.6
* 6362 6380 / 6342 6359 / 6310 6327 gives 14.7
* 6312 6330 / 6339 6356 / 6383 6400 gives 14.7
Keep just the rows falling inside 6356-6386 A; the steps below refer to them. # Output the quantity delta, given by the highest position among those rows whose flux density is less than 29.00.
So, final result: 6384.09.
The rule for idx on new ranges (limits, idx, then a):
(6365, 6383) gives 0.524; 3.34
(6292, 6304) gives 0.522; 3.33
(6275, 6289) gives 0.524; 3.34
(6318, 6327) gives 0.522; 3.33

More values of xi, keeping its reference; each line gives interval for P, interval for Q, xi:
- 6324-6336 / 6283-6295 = 1.2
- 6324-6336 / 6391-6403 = 1.2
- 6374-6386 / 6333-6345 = 0.2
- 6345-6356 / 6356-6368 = 0.3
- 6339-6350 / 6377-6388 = 0.4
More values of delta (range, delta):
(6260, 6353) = 6348.91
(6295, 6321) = 6319.73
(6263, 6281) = 6279.12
